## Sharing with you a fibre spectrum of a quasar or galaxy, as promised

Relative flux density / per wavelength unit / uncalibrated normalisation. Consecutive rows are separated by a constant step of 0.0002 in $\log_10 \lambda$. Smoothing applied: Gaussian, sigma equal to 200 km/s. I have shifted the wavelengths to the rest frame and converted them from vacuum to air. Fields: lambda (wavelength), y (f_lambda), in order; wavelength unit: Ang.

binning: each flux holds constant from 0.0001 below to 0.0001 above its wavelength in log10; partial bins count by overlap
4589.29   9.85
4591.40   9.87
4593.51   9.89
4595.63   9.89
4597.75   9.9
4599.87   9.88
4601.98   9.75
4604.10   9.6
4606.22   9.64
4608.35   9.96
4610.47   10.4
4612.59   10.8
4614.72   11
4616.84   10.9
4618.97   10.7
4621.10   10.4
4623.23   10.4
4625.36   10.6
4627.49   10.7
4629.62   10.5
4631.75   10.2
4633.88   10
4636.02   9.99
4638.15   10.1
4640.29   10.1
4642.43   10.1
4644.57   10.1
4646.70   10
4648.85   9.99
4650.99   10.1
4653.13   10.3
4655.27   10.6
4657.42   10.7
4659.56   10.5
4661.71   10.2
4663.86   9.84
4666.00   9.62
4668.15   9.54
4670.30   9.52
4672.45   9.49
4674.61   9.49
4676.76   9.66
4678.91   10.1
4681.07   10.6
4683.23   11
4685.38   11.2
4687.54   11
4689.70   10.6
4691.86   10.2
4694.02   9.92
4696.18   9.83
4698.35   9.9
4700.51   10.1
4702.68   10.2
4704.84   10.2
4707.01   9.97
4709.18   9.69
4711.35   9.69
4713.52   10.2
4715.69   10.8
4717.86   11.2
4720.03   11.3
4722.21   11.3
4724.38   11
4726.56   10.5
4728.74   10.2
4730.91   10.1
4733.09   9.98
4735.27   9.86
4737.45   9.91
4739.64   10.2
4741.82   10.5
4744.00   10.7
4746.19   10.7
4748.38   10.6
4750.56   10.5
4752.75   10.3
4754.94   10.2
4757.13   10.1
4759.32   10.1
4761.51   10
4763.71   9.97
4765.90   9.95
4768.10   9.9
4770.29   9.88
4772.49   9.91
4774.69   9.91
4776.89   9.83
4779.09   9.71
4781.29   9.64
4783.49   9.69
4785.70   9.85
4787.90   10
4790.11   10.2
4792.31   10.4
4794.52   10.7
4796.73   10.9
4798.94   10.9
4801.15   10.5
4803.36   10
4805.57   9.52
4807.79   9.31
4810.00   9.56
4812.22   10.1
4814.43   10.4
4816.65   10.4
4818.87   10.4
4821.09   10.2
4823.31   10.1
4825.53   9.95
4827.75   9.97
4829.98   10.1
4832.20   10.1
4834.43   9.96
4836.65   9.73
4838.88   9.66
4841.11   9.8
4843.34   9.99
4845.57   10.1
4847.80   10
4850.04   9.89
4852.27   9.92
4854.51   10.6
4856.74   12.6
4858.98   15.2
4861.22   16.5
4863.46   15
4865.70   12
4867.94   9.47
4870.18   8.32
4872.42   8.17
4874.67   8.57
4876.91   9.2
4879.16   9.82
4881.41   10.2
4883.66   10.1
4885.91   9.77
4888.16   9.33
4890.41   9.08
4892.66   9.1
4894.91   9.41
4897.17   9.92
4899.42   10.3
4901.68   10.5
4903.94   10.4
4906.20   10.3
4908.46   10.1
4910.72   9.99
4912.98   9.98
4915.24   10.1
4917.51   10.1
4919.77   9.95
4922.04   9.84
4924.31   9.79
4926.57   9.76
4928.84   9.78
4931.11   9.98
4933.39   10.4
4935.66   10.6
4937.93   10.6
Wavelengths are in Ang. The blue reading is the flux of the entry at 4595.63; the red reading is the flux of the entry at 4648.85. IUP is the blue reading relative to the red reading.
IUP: 0.99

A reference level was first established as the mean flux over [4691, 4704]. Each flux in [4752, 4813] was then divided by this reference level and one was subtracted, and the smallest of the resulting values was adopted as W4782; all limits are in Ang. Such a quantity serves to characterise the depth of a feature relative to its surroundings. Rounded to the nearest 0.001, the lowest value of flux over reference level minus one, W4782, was -0.071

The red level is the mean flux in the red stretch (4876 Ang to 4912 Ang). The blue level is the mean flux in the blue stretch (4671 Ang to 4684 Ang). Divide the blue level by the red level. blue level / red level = 1.02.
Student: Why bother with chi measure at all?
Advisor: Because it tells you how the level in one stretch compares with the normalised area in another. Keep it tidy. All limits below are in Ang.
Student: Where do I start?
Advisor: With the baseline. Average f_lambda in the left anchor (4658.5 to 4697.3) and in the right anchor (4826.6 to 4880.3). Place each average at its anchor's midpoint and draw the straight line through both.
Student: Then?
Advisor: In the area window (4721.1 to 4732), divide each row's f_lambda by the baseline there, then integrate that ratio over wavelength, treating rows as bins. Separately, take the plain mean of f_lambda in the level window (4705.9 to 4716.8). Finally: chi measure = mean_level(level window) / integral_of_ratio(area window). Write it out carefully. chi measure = 0.89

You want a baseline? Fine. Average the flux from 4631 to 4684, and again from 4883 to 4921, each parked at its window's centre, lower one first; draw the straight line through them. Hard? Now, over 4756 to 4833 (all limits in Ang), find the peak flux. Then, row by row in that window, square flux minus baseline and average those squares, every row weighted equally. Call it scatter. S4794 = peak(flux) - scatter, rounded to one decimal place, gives 10.8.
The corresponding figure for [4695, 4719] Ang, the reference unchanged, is 11.0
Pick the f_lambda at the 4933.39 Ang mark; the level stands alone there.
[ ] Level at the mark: 10.4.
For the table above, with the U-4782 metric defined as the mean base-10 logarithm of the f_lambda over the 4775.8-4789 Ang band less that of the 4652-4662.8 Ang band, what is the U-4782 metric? -0.029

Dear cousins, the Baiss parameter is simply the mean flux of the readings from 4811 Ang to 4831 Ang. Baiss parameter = 10.18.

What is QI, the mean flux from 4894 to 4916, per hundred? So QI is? 0.101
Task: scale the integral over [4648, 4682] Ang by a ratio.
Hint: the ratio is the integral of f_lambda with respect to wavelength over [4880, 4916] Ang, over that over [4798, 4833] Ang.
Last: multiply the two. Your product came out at 344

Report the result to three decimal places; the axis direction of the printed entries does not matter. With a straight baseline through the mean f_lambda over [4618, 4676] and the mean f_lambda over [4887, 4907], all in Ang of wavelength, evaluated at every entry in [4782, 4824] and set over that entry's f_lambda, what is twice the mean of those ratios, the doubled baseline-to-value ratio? 1.959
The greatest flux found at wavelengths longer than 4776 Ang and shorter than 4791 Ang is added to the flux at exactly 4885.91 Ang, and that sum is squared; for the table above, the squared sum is 399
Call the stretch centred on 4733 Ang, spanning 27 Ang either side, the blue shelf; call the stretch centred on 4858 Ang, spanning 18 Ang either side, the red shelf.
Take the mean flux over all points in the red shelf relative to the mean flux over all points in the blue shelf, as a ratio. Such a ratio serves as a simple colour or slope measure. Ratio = 1.06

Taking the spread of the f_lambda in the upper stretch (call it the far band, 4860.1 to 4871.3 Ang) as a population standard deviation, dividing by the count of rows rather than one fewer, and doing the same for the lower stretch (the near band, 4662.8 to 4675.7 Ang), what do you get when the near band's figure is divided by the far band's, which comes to 0.0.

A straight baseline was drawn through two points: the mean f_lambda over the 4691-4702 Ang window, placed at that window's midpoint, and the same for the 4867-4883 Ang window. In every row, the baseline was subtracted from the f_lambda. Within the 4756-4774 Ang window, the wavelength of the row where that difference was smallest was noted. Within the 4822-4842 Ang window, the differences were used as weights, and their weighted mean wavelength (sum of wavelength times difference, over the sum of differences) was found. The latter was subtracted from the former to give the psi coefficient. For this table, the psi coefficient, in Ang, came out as -61.1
